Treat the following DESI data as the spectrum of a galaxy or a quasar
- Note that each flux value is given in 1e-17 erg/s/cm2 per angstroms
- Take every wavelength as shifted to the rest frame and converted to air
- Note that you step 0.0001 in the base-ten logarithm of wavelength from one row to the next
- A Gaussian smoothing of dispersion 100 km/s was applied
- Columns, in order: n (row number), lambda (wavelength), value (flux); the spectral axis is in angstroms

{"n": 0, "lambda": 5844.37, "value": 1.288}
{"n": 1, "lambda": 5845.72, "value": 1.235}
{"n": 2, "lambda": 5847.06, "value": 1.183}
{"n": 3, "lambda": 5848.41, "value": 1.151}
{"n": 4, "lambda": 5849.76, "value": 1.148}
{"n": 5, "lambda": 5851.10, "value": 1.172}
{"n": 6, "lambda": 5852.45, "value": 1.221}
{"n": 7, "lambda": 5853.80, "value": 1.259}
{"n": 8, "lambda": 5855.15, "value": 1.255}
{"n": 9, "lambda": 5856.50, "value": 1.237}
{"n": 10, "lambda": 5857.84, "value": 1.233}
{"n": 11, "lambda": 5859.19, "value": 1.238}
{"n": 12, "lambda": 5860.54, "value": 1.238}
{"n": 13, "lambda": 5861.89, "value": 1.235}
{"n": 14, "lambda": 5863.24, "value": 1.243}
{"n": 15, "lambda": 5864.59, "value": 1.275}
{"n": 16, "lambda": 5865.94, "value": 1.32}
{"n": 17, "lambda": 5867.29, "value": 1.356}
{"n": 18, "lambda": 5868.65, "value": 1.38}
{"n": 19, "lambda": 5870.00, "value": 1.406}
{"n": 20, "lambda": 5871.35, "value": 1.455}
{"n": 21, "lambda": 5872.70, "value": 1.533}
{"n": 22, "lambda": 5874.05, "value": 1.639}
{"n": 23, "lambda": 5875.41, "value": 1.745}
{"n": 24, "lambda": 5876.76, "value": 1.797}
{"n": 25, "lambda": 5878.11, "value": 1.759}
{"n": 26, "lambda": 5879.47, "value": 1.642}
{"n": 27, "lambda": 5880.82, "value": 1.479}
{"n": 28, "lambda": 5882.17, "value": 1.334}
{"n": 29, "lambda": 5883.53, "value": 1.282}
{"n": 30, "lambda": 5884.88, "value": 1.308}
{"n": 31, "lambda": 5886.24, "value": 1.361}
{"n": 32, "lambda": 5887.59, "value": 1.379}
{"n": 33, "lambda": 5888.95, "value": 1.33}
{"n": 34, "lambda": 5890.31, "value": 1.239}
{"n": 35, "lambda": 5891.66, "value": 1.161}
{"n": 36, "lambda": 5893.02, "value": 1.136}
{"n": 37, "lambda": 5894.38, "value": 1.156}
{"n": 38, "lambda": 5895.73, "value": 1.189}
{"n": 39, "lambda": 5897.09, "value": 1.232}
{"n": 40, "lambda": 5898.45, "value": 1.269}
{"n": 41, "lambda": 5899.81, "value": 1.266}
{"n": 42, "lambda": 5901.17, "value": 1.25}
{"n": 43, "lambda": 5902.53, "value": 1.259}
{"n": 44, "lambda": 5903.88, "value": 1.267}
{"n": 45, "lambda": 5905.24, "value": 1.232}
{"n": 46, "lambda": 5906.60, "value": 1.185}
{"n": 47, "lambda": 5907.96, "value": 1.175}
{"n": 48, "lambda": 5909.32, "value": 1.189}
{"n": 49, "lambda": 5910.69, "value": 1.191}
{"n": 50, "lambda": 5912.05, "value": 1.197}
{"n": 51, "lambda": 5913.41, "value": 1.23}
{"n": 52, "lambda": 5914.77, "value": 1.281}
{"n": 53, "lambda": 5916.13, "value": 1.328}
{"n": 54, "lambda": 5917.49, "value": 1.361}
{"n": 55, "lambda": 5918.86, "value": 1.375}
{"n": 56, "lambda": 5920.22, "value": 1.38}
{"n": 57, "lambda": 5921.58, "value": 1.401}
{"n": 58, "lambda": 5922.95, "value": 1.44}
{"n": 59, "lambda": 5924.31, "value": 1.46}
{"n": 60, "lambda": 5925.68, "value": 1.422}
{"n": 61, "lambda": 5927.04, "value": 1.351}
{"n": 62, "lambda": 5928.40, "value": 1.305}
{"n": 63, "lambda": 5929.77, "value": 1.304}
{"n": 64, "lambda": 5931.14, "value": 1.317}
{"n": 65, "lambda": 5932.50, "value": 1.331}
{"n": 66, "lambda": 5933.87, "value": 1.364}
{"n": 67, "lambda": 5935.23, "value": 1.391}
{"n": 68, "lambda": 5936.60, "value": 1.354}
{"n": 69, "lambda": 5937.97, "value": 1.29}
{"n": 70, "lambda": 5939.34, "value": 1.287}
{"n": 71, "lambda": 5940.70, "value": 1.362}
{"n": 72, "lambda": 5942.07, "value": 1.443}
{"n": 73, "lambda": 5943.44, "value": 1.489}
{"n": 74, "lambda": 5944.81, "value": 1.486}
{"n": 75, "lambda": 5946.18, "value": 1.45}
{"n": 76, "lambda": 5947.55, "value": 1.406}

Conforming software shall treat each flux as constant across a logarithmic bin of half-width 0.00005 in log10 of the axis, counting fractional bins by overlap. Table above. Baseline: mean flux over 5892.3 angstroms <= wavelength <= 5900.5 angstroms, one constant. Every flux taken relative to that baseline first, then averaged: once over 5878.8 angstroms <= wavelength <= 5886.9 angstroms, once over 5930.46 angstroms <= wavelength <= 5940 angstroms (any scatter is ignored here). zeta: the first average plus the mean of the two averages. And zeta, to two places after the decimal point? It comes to 0.35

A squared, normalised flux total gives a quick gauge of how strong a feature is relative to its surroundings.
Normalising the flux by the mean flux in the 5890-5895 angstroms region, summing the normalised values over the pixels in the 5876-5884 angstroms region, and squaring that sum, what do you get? 63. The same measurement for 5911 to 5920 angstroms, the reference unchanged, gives 44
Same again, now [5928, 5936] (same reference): 47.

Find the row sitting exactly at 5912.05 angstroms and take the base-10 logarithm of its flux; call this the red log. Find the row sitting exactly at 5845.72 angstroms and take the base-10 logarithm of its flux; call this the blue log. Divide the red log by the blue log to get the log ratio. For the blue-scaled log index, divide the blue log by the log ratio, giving 0.108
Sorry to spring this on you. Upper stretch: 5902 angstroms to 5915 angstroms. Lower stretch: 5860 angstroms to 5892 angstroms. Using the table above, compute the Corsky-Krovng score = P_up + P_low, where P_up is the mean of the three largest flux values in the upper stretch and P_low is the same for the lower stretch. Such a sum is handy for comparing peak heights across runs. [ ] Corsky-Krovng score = 3.04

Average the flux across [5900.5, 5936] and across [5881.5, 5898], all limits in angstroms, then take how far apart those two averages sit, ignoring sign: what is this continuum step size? 0.05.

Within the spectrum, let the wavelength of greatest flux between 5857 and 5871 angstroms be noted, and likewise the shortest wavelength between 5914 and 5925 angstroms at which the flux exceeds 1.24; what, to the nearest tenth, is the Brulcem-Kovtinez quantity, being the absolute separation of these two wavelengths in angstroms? 44.8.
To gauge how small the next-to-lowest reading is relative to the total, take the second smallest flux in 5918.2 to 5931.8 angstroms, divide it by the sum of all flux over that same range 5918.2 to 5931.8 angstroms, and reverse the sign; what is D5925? -0.095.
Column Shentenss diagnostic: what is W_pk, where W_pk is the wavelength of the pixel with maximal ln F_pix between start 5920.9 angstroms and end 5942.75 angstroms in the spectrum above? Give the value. 5924.31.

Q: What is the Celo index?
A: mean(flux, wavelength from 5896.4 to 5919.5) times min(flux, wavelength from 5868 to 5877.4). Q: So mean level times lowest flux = 1.73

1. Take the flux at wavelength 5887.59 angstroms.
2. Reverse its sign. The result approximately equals -1.38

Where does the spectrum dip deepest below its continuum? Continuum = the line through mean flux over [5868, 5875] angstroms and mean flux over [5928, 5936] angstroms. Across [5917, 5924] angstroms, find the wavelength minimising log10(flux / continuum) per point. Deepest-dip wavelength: 5917.49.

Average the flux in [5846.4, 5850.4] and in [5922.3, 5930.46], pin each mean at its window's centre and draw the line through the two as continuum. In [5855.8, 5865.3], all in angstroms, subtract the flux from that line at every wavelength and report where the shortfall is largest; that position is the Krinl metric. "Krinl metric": 5861.89 angstroms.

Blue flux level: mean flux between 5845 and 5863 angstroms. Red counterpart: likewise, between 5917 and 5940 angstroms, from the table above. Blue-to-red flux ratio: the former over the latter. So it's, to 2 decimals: 0.89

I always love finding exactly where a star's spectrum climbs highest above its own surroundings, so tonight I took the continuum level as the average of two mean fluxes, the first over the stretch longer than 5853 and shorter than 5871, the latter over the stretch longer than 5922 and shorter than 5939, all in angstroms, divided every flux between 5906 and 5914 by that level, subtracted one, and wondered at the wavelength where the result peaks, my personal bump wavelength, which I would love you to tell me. 5913.41 angstroms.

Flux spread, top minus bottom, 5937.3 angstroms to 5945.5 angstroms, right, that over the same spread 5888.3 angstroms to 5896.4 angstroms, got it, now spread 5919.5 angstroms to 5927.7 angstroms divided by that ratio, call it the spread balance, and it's 0.10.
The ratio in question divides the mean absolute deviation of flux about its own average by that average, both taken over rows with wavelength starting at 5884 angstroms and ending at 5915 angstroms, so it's 0.041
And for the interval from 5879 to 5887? 0.076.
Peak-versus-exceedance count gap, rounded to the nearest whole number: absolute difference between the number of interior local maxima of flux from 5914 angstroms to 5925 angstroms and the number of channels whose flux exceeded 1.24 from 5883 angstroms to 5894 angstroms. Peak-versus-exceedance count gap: 5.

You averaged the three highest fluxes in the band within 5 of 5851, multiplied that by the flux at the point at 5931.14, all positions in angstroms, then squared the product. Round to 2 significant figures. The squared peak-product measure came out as 2.7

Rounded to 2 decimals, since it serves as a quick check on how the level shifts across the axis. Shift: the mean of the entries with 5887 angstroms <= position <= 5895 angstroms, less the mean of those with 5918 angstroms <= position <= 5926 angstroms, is -0.18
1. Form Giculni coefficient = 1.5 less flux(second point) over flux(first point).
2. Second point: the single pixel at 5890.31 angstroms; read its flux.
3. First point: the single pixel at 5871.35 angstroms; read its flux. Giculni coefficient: 0.65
